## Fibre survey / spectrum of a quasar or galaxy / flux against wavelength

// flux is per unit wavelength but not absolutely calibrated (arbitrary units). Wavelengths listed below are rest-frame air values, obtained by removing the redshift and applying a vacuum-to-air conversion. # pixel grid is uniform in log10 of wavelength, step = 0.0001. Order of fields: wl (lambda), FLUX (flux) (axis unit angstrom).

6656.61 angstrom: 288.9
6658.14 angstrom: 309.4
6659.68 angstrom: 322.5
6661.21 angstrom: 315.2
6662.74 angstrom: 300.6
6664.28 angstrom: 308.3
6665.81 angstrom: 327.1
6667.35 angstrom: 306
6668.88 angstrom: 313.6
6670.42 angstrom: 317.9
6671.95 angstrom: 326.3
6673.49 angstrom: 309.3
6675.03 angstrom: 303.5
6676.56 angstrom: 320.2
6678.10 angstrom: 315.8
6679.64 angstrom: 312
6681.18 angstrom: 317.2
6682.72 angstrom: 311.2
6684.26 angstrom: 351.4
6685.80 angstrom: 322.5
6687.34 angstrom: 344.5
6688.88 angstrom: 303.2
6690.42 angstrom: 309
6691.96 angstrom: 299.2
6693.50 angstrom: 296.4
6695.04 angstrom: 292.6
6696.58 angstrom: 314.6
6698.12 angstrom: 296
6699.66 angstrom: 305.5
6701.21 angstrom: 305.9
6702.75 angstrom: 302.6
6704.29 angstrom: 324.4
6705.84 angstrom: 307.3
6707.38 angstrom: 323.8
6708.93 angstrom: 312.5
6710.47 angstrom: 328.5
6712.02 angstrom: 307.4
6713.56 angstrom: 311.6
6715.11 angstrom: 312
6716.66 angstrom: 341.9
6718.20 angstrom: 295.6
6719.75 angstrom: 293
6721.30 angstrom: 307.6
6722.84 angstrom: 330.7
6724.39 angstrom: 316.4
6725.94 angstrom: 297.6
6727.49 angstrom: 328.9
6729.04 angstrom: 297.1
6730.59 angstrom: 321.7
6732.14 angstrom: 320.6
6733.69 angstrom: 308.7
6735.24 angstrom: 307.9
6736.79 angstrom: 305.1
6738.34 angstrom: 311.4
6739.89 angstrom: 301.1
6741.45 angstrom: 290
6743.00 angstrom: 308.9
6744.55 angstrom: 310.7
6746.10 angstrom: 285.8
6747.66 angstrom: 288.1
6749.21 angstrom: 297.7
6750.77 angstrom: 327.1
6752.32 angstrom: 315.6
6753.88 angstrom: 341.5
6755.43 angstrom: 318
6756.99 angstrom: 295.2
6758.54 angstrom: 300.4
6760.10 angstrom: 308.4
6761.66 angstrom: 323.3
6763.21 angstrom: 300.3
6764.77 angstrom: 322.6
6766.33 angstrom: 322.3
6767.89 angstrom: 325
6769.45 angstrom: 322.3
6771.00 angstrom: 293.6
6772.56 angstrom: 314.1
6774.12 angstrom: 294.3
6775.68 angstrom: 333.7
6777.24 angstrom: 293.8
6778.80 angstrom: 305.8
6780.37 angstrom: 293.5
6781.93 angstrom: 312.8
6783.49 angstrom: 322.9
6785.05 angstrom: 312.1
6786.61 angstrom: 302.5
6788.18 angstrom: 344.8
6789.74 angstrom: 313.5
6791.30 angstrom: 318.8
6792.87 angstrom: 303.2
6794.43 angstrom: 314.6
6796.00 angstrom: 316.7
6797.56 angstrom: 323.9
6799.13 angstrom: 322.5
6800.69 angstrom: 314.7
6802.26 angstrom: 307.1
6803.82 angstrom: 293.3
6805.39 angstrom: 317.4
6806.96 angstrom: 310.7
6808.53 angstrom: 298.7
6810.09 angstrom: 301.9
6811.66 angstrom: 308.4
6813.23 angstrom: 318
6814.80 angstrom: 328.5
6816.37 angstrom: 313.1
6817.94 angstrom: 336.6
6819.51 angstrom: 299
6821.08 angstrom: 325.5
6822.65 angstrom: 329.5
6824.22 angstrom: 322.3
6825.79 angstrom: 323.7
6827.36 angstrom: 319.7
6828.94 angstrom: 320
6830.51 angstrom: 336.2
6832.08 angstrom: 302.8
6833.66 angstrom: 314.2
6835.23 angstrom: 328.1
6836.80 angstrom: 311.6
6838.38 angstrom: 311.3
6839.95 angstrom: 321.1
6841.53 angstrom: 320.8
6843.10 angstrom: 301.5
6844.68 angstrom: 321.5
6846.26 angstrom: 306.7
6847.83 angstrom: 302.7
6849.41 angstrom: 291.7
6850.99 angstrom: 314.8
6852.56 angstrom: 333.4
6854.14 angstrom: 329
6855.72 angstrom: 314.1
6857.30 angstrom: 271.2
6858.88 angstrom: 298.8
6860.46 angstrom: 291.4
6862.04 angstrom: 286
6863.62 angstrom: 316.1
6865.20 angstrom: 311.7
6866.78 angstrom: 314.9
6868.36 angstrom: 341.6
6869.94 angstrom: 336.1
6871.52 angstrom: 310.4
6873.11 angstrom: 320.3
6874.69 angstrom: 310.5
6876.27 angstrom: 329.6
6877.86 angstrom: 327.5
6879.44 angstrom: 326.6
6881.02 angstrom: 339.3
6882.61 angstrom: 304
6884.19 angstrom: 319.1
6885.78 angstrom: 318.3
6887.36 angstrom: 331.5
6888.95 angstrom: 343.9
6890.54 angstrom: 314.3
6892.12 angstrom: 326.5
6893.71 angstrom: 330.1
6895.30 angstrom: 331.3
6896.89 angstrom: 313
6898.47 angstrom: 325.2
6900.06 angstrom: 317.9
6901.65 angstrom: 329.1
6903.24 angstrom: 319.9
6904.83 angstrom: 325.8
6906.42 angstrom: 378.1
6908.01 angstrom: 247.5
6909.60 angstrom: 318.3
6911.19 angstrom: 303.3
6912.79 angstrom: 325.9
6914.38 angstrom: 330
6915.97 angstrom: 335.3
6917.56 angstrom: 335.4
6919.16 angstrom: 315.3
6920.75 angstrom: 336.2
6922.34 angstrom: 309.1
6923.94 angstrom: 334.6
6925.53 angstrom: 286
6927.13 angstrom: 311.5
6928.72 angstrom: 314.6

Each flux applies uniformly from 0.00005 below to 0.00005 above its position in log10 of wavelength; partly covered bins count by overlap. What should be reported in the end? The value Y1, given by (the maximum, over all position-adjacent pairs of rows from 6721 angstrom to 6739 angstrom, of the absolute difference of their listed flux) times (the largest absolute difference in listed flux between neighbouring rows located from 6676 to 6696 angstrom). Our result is 1313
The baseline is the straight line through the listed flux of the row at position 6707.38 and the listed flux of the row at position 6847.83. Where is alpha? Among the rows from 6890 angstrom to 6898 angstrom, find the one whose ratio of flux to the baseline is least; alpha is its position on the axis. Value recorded 6896.89 angstrom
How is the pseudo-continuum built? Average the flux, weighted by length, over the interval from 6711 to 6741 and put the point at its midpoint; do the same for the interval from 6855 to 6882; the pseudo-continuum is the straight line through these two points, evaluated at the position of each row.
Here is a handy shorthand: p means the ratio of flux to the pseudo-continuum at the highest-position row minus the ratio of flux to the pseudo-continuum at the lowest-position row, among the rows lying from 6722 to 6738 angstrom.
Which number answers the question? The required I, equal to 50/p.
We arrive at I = -601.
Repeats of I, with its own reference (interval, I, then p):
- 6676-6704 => -853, -0.06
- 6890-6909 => -235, -0.21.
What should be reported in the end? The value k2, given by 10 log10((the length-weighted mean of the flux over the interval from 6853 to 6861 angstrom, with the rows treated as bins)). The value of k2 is 24.8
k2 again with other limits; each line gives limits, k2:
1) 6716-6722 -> 24.9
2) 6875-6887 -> 25.1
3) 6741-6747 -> 24.8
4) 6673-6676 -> 24.9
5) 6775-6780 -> 24.9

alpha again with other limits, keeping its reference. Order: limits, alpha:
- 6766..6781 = 6771.00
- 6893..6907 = 6896.89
